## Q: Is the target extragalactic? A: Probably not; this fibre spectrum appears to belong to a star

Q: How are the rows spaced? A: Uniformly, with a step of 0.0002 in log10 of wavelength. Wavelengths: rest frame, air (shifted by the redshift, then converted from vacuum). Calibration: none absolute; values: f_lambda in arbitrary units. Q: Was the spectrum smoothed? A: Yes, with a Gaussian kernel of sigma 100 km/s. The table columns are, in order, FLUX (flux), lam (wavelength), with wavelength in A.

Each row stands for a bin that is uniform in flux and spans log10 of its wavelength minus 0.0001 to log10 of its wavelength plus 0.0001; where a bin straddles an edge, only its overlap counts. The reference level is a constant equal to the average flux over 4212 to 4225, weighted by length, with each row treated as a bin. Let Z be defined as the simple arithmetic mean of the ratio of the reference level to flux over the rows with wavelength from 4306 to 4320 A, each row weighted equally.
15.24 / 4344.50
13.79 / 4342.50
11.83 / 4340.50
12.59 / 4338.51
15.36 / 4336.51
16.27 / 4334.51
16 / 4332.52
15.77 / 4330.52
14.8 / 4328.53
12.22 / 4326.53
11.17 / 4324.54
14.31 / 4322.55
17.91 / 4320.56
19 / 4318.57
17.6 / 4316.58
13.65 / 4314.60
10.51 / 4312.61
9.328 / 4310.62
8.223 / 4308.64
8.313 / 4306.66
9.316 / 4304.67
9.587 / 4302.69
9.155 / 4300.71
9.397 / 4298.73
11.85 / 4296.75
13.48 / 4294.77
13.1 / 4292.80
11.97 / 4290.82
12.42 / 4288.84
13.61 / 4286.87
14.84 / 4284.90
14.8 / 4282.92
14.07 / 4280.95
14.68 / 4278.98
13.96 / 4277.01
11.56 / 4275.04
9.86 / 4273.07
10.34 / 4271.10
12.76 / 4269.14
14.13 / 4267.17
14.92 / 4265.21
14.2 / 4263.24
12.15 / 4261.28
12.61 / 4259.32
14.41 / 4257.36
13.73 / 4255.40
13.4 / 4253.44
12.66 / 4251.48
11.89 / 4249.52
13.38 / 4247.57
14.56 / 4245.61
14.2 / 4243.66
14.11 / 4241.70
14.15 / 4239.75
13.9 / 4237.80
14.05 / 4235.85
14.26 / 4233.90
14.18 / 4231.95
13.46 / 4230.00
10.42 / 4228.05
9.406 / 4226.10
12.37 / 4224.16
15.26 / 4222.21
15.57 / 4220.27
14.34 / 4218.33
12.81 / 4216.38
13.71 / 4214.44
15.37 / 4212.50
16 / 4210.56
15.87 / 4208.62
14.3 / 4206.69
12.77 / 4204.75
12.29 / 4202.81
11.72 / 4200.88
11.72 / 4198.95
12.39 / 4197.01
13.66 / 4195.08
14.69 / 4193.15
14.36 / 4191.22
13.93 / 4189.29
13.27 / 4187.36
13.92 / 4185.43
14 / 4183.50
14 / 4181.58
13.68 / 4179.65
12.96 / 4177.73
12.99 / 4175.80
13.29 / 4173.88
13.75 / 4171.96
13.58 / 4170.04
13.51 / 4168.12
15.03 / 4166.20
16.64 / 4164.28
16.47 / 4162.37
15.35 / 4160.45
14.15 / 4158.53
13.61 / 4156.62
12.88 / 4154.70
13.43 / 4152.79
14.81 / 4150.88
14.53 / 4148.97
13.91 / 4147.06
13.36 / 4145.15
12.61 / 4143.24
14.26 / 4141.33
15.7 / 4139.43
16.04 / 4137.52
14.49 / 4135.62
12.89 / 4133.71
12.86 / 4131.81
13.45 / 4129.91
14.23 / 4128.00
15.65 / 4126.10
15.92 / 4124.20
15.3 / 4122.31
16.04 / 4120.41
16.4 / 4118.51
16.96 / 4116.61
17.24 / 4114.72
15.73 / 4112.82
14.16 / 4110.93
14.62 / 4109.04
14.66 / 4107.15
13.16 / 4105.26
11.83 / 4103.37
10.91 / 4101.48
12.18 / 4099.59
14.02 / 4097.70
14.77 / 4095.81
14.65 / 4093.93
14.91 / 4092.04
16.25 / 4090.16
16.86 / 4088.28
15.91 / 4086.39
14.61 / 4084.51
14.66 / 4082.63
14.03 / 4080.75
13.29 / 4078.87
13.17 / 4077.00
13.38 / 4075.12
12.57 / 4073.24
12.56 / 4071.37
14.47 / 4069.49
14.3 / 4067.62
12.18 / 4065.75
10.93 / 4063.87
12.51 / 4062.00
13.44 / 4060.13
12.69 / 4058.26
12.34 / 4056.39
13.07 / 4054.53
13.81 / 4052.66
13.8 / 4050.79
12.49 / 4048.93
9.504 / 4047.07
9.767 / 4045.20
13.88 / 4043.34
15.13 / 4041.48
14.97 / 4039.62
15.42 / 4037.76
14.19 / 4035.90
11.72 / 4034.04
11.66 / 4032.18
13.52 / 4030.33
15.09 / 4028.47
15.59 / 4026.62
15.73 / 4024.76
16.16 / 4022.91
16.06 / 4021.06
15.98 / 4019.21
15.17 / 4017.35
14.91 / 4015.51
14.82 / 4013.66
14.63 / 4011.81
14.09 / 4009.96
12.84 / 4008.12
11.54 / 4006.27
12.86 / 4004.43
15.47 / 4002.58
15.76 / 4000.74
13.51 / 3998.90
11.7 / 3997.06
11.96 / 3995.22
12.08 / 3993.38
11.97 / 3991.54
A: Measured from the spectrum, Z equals 1.27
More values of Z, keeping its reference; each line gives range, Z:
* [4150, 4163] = 0.99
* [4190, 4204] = 1.10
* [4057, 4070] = 1.11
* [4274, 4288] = 1.02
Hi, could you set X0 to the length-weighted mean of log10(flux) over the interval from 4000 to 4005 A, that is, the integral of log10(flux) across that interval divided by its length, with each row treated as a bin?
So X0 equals 1.17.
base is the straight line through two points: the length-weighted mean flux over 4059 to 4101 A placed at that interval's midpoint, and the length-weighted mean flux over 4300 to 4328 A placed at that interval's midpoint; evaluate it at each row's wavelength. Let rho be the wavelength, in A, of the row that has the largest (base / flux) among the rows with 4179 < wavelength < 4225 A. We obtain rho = 4198.95 A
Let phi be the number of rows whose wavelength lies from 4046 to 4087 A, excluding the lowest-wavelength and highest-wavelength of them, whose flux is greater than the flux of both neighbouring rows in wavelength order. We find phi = 5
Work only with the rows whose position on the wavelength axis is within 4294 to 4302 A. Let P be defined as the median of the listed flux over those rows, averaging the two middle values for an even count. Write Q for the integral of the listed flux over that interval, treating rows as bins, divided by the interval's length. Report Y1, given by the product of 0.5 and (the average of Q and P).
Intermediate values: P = 10.6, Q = 10.8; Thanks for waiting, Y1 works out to 5.37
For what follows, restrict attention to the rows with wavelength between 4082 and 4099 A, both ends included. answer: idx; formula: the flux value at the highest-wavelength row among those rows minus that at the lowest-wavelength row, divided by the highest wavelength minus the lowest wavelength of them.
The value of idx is -0.04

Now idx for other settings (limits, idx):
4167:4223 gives 0.03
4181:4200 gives -0.13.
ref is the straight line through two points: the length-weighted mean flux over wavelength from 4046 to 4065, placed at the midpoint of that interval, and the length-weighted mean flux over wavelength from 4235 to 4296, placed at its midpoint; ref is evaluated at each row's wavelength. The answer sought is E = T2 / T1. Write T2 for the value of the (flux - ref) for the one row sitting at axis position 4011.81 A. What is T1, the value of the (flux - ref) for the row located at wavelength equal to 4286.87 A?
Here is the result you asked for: 13.8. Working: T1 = 0.2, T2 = 2.39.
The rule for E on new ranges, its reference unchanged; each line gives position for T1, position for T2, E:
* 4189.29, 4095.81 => 2.4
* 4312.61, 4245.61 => -0.4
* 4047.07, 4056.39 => 0.0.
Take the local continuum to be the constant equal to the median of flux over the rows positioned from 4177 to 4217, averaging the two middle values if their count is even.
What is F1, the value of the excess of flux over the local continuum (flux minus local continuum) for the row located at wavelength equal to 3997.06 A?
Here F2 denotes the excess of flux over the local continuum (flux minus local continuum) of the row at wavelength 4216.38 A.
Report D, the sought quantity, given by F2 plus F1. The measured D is -2.9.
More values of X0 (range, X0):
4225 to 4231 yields 1.04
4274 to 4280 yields 1.12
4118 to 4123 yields 1.20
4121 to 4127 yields 1.20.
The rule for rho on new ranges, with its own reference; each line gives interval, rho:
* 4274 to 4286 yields 4275.04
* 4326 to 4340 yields 4326.53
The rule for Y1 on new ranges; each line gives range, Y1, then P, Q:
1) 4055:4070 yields 6.36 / 12.6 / 12.8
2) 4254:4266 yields 6.90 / 14.0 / 13.6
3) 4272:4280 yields 6.31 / 12.8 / 12.5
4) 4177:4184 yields 6.88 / 13.8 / 13.7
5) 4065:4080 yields 6.62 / 13.2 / 13.3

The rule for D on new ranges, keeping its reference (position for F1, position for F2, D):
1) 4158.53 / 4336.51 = 2.1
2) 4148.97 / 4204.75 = -0.1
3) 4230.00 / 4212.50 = 1.4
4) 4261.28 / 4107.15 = -0.6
